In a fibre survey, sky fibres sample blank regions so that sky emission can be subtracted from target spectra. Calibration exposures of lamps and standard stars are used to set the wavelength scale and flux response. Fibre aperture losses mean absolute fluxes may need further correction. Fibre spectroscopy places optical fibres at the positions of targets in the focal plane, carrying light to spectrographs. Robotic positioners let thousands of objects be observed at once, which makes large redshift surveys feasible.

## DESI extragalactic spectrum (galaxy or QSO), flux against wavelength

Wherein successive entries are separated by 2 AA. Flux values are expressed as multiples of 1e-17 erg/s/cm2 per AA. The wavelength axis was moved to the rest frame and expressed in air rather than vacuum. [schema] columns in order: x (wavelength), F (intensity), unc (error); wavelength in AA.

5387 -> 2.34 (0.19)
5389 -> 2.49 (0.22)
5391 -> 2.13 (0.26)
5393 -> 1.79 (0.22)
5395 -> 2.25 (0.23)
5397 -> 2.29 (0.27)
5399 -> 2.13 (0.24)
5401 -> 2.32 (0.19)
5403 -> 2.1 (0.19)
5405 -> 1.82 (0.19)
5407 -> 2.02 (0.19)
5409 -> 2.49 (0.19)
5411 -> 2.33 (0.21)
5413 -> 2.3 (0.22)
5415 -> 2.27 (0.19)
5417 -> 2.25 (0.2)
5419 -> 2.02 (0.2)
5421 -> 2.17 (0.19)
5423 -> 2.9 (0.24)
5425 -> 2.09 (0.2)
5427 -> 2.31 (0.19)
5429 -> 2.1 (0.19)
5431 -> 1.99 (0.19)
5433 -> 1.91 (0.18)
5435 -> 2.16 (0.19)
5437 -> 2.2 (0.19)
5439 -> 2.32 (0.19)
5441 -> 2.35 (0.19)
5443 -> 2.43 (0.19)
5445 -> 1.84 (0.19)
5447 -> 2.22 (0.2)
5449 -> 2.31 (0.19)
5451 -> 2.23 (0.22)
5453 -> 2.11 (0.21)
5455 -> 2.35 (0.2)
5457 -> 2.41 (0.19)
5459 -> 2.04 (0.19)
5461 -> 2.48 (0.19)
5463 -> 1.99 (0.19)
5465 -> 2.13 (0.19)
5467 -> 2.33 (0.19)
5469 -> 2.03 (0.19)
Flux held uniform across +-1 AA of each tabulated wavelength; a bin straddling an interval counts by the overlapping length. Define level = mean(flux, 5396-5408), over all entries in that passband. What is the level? 2.11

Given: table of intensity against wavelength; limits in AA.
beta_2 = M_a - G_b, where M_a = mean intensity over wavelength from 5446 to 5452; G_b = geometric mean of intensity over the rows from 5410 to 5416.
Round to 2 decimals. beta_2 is -0.05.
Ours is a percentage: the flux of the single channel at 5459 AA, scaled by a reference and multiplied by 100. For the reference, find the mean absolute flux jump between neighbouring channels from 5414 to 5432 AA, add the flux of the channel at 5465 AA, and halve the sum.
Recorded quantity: 167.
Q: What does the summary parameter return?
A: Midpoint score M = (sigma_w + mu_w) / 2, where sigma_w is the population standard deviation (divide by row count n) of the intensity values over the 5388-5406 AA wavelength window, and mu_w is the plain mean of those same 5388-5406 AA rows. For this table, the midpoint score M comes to 1.18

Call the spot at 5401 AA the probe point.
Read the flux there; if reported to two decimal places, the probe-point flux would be 2.32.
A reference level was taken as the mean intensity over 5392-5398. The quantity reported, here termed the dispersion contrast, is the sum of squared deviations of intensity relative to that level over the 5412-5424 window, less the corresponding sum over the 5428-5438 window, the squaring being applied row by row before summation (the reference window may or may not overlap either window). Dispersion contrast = 0.65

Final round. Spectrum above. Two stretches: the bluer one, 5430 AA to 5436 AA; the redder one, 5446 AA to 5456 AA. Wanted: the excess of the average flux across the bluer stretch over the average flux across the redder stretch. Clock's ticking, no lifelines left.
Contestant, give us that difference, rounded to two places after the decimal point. -0.22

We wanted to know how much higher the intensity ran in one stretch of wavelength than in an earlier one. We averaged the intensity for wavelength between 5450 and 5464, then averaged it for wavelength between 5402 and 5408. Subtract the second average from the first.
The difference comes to 0.25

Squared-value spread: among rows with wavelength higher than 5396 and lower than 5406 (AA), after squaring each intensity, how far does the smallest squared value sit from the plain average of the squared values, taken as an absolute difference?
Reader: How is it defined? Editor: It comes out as 1.26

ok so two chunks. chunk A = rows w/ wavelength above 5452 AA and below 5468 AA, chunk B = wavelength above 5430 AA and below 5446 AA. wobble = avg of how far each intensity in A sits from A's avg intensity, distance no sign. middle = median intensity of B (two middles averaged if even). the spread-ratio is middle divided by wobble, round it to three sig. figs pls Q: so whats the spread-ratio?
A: 13.4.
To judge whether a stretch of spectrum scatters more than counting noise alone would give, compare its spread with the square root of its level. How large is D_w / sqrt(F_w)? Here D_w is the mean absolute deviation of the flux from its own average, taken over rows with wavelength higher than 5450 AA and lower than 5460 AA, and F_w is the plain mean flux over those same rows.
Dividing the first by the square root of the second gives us 0.082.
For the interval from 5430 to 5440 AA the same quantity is 0.091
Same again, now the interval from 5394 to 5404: 0.055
